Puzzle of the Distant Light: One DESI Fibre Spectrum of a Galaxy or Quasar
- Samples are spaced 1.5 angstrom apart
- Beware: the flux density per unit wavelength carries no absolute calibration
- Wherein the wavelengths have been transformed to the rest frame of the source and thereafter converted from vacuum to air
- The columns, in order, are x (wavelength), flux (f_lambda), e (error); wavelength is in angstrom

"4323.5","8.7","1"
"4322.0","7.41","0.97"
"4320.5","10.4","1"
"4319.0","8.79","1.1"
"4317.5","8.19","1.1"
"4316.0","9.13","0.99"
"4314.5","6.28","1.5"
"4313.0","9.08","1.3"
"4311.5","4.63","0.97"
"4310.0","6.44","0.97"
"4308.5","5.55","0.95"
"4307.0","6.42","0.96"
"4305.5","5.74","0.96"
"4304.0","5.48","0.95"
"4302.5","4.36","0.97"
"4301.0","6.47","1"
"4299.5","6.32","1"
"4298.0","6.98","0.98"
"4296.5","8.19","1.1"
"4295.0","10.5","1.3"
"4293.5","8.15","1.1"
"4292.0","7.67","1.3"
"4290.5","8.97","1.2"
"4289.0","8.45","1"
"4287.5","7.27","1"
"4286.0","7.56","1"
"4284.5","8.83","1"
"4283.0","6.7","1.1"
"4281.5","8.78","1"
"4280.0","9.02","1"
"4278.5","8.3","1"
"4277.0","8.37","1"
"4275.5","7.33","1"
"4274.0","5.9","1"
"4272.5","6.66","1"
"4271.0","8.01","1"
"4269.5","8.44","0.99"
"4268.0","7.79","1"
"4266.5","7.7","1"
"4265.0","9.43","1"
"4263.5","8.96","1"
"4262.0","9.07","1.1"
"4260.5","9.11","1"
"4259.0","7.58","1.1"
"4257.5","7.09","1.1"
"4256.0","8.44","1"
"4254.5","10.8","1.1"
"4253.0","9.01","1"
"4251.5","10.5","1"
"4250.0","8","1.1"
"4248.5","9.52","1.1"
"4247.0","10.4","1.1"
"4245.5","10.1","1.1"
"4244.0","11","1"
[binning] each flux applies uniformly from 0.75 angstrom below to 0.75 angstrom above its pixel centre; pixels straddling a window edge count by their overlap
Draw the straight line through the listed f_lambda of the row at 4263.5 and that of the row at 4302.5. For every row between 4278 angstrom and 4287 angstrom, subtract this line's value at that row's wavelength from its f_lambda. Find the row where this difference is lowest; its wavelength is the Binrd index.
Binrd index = 4283.0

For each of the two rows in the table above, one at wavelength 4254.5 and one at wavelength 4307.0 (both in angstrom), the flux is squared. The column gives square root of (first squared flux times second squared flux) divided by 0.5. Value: 139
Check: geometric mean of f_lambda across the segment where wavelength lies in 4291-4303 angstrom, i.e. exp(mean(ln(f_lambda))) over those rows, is 7.13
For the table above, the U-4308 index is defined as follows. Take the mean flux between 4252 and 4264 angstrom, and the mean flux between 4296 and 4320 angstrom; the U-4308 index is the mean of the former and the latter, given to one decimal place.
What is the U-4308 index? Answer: 7.8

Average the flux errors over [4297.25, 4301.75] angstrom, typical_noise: 0.99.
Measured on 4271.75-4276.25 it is 1.00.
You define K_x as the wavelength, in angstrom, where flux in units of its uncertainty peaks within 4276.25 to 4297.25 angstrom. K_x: 4280.0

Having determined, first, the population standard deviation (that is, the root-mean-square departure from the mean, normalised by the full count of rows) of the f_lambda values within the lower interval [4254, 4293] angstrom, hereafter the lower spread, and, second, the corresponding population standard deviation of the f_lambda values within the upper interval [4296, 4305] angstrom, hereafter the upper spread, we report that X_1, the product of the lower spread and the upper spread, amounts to 1.2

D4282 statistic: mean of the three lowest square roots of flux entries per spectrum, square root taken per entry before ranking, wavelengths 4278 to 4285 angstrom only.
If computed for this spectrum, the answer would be 2.81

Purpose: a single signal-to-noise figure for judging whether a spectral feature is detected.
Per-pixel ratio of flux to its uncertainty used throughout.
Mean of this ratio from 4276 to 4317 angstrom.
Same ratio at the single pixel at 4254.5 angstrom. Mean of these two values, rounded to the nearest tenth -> 8.4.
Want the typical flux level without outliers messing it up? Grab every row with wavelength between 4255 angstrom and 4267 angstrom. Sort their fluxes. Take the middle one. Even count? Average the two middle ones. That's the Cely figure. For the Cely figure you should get 8.7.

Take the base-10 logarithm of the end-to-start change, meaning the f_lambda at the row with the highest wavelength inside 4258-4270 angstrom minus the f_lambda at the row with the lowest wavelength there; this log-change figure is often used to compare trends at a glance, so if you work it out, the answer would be -0.07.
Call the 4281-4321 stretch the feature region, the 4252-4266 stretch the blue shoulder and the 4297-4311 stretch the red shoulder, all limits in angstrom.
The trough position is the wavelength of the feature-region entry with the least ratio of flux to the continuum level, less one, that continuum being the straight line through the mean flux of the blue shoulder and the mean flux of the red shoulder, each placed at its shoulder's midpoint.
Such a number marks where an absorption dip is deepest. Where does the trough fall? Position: 4302.5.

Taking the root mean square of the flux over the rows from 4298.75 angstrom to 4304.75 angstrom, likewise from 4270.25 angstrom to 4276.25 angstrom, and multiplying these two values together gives 40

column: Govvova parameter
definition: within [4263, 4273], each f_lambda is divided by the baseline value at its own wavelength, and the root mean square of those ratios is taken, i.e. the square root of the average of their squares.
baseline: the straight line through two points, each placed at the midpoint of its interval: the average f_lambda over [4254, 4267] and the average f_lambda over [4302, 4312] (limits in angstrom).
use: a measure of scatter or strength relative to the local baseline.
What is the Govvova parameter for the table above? 1.00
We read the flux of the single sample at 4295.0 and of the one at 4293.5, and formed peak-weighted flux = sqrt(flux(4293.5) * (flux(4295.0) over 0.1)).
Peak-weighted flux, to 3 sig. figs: 29.3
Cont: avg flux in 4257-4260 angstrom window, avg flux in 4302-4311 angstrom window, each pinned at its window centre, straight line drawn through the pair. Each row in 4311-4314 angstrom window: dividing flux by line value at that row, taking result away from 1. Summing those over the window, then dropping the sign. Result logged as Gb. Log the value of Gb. 0.52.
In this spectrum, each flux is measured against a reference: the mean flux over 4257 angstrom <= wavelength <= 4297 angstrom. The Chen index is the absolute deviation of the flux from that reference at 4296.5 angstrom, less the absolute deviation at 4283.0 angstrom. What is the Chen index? -1.4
